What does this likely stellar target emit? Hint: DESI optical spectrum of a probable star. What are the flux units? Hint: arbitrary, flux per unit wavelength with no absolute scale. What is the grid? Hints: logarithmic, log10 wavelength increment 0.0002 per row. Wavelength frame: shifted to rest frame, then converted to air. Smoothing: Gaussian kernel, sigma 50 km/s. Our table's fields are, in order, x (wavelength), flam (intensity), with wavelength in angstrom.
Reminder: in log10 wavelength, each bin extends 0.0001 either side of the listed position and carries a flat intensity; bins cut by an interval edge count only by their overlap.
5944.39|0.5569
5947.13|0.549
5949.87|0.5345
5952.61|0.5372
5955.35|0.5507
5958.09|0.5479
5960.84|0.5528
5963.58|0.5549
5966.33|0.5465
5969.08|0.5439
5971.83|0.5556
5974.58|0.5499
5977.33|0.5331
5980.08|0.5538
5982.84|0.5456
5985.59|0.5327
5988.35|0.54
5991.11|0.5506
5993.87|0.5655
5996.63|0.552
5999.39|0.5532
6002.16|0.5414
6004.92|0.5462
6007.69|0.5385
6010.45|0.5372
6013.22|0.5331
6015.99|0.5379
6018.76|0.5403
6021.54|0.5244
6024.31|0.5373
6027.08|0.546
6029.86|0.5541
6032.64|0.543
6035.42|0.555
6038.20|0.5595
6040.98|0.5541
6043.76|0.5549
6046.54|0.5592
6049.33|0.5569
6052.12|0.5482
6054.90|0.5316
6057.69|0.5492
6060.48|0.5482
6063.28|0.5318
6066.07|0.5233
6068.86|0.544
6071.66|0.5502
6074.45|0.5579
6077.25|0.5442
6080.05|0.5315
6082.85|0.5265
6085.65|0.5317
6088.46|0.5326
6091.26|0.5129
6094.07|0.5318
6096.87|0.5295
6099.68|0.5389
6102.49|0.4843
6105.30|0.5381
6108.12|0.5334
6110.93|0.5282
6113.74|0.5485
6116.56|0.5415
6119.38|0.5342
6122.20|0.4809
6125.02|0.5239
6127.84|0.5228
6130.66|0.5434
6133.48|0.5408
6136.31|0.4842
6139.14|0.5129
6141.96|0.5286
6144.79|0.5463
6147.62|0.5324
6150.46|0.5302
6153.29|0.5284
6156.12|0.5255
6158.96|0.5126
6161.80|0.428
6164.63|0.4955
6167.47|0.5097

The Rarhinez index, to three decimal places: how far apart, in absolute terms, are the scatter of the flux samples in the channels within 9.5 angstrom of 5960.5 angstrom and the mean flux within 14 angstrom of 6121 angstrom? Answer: 0.524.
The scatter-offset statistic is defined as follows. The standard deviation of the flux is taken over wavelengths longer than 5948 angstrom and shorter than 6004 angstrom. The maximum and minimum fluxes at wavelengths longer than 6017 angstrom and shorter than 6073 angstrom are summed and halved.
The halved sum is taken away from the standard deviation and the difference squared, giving 0.284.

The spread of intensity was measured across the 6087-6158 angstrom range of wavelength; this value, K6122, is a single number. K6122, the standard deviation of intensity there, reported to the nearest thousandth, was 0.018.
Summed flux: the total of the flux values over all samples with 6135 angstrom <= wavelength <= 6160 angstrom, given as 4.70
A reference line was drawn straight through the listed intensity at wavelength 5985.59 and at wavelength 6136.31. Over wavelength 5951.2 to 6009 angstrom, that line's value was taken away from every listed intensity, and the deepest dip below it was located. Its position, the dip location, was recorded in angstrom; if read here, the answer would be 5952.61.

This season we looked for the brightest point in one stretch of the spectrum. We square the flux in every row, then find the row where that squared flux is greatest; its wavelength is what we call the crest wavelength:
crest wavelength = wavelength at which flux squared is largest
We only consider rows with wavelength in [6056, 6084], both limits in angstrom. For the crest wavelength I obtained 6074.45 angstrom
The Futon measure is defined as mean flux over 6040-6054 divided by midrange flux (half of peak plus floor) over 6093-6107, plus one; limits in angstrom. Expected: 2.08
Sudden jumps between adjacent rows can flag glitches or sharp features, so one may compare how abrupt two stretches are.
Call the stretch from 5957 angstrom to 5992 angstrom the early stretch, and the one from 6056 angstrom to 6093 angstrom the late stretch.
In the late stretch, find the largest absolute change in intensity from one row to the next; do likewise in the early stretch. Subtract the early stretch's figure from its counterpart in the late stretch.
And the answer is 0.00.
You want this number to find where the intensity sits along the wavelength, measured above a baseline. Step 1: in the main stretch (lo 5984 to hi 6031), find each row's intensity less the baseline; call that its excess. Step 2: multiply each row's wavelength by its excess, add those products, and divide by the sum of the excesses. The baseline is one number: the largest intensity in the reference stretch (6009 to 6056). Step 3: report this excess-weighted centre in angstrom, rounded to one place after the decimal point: 6009.6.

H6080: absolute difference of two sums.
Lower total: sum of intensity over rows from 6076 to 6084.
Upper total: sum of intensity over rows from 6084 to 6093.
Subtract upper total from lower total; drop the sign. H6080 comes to 0.025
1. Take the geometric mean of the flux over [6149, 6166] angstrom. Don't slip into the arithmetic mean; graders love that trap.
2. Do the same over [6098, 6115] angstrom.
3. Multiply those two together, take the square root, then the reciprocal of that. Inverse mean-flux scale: 1.94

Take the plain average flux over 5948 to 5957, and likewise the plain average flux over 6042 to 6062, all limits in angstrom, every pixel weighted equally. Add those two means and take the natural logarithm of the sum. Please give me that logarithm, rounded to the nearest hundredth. 0.09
